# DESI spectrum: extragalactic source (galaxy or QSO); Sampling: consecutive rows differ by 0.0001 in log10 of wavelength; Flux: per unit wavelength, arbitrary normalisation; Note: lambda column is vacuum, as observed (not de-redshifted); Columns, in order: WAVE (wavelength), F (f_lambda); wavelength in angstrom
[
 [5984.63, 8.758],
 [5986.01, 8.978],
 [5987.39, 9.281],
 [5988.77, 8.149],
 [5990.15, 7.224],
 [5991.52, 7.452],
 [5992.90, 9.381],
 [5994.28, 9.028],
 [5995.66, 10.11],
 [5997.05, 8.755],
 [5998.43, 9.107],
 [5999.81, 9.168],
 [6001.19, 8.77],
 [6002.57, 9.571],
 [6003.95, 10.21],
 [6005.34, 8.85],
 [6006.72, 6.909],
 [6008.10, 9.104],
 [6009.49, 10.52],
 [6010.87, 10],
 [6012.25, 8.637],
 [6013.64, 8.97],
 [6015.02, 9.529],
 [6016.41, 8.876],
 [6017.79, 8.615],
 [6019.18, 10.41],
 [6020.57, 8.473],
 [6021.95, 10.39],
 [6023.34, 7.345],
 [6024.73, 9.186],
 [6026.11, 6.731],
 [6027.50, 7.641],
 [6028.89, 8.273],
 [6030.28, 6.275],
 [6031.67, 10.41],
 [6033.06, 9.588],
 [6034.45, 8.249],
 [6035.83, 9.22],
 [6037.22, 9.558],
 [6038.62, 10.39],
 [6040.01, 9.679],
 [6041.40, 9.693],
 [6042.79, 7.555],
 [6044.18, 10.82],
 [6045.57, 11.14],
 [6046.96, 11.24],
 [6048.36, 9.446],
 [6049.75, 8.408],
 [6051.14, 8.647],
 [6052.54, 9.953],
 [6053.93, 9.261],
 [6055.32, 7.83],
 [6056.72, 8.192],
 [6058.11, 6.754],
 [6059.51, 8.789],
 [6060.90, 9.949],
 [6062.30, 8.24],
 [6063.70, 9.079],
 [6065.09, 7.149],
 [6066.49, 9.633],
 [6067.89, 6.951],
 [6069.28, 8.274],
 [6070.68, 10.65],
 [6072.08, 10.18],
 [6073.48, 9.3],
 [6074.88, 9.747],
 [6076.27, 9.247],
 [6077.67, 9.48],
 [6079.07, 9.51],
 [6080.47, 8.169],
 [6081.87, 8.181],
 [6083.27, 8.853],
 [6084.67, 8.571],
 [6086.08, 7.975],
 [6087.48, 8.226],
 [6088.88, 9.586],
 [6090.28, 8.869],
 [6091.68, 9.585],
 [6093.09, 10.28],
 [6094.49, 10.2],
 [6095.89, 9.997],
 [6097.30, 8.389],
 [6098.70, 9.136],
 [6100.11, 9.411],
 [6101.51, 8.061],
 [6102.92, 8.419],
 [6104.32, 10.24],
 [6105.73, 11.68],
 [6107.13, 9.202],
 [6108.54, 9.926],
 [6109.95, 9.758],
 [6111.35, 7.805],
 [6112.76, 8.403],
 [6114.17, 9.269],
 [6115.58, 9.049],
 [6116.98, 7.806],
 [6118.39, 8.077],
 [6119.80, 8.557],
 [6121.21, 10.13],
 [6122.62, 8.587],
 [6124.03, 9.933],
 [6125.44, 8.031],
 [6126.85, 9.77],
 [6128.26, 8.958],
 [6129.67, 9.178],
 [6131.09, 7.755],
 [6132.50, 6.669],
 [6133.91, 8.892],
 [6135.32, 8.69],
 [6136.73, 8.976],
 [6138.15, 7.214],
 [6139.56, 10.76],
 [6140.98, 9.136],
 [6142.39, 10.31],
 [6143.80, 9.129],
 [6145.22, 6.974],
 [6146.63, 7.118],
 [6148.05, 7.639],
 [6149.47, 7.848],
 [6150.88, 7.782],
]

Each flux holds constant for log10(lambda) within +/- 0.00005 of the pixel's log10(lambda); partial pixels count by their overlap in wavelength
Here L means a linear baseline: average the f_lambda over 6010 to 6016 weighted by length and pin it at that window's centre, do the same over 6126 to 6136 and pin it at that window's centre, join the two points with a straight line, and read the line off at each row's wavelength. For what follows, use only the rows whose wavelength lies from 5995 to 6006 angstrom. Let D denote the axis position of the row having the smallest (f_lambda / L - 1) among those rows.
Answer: 5997.05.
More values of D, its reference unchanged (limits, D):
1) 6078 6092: 6086.08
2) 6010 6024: 6023.34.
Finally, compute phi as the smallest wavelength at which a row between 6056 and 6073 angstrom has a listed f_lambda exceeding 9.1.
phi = 6060.90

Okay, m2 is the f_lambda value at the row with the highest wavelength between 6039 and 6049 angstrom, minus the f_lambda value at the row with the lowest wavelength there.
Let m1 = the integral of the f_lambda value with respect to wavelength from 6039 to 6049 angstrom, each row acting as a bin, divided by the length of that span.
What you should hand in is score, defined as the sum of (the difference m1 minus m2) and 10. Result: 20.2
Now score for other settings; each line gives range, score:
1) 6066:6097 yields 18.8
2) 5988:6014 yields 18.1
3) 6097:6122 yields 17.3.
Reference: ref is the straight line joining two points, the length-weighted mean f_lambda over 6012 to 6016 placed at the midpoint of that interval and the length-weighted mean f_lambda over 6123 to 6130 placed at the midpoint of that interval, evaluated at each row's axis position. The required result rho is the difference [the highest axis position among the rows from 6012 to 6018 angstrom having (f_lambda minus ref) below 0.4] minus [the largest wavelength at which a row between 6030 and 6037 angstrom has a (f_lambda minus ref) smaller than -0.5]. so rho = -16.7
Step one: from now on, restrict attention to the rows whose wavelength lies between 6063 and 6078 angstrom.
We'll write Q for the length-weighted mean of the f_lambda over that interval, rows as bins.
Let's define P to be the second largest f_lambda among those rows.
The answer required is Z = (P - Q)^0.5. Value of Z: 1.06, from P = 10.18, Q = 9.06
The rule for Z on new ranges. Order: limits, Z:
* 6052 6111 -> 1.26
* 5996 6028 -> 1.20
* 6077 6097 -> 1.05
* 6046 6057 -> 0.87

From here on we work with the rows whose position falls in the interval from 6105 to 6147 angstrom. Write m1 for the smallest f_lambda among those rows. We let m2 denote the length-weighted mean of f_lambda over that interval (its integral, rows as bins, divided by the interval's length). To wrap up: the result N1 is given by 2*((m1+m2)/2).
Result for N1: 15.5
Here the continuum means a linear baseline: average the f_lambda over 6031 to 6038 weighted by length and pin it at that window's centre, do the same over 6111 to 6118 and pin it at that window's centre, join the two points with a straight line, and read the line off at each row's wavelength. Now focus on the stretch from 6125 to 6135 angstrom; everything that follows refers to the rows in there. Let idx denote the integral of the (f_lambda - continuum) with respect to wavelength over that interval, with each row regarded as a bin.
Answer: 2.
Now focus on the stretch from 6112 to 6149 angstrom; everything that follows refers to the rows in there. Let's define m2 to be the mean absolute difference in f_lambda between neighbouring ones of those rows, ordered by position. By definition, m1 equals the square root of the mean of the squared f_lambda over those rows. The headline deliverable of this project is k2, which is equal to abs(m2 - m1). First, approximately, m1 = 8.7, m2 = 1.18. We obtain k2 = 7.5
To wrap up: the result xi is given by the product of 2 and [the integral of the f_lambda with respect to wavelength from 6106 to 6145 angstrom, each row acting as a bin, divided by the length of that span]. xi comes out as 17.8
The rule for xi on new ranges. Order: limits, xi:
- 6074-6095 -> 18.2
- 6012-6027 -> 17.6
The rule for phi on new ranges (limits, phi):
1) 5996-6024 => 5998.43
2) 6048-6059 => 6048.36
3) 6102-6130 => 6104.32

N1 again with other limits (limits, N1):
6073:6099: 17.1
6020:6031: 14.3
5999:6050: 15.4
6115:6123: 16.5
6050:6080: 15.6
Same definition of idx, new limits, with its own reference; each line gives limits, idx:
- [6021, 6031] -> -15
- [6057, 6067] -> -6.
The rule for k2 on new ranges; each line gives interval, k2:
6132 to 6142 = 7.1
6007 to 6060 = 7.9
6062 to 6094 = 8.0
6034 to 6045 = 8.3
